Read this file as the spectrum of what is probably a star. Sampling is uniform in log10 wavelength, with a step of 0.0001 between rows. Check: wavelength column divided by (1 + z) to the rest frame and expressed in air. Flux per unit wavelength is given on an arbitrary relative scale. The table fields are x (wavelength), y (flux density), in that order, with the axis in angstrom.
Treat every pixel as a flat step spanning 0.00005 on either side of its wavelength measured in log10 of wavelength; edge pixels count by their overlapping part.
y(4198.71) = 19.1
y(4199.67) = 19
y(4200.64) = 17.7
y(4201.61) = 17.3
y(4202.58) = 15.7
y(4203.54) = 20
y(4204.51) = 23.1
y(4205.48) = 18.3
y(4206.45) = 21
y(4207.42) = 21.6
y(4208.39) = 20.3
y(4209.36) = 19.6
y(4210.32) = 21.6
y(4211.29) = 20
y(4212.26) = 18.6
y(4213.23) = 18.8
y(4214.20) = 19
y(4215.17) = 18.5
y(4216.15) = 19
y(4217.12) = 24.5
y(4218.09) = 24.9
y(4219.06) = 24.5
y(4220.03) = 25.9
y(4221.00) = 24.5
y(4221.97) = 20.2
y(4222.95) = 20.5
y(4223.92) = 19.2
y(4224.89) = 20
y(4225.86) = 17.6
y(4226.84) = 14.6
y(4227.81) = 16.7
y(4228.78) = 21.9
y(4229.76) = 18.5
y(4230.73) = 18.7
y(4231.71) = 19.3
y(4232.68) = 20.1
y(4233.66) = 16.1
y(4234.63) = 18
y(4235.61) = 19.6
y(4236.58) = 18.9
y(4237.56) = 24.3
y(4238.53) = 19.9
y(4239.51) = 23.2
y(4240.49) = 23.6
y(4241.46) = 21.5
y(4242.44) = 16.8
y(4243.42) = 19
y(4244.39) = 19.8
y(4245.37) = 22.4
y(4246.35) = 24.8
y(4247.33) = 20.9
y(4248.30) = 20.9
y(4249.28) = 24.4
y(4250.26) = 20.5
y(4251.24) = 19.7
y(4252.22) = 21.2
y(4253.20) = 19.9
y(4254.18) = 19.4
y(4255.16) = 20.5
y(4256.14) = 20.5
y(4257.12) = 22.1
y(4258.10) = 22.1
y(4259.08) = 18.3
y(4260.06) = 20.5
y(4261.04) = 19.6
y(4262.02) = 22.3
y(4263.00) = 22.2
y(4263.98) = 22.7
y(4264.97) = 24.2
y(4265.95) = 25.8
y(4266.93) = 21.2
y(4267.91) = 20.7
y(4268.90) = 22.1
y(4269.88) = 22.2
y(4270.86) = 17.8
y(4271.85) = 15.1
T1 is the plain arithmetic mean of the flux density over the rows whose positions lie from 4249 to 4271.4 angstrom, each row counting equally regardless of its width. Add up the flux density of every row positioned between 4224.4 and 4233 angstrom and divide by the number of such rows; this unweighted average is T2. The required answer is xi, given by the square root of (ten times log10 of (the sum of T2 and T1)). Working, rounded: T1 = 21.3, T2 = 18.6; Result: 4.00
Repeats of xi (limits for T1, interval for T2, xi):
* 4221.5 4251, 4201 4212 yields 4.00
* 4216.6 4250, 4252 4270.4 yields 4.03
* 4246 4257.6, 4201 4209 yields 4.01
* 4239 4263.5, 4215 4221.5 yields 4.06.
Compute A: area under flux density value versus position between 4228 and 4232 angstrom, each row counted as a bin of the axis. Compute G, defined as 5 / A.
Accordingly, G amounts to 0.0645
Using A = 77.5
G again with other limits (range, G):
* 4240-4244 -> 0.0618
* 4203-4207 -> 0.0608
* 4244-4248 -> 0.0569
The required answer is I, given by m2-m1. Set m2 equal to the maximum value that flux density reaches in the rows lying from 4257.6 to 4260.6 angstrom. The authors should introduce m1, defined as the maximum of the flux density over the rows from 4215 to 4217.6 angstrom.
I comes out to -2.4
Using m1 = 24.5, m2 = 22.1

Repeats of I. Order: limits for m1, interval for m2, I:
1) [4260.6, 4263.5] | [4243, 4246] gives 0.1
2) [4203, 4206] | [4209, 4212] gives -1.5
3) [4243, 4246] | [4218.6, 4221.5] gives 3.5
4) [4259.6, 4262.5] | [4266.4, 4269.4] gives -0.2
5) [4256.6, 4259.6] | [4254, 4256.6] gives -1.6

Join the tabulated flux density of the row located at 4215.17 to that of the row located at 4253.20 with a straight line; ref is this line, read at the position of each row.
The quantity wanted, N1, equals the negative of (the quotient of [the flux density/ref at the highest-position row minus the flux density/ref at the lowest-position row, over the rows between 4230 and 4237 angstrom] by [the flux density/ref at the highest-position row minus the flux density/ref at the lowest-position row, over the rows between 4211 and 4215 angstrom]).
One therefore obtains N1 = 0.0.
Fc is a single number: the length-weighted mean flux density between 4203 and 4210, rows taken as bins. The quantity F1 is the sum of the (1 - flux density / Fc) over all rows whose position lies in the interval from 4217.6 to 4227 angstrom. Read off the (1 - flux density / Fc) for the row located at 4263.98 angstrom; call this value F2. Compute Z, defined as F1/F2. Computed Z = 3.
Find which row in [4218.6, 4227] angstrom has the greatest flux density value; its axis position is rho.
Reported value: 4220.03 angstrom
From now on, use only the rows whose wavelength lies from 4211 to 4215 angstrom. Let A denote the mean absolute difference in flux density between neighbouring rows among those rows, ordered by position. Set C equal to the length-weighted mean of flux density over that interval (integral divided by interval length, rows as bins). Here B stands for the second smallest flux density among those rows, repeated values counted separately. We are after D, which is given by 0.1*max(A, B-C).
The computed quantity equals 0.06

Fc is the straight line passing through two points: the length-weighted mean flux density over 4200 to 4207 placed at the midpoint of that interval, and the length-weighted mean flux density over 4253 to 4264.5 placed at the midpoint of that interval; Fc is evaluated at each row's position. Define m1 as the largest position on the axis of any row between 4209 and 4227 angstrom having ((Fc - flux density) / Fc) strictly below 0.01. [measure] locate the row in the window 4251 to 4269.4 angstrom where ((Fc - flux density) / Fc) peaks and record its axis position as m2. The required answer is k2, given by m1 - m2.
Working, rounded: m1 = 4224.89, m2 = 4259.08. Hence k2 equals -34.2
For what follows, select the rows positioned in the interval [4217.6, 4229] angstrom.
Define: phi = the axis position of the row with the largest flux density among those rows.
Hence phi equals 4220.03 angstrom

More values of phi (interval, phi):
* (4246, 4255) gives 4246.35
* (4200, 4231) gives 4220.03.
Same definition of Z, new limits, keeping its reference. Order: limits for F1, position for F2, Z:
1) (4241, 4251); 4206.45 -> 12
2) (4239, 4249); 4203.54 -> -13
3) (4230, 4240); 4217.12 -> -2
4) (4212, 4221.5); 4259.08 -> -6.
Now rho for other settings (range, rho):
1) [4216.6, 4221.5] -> 4220.03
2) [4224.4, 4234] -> 4228.78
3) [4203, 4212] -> 4204.51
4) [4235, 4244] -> 4237.56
